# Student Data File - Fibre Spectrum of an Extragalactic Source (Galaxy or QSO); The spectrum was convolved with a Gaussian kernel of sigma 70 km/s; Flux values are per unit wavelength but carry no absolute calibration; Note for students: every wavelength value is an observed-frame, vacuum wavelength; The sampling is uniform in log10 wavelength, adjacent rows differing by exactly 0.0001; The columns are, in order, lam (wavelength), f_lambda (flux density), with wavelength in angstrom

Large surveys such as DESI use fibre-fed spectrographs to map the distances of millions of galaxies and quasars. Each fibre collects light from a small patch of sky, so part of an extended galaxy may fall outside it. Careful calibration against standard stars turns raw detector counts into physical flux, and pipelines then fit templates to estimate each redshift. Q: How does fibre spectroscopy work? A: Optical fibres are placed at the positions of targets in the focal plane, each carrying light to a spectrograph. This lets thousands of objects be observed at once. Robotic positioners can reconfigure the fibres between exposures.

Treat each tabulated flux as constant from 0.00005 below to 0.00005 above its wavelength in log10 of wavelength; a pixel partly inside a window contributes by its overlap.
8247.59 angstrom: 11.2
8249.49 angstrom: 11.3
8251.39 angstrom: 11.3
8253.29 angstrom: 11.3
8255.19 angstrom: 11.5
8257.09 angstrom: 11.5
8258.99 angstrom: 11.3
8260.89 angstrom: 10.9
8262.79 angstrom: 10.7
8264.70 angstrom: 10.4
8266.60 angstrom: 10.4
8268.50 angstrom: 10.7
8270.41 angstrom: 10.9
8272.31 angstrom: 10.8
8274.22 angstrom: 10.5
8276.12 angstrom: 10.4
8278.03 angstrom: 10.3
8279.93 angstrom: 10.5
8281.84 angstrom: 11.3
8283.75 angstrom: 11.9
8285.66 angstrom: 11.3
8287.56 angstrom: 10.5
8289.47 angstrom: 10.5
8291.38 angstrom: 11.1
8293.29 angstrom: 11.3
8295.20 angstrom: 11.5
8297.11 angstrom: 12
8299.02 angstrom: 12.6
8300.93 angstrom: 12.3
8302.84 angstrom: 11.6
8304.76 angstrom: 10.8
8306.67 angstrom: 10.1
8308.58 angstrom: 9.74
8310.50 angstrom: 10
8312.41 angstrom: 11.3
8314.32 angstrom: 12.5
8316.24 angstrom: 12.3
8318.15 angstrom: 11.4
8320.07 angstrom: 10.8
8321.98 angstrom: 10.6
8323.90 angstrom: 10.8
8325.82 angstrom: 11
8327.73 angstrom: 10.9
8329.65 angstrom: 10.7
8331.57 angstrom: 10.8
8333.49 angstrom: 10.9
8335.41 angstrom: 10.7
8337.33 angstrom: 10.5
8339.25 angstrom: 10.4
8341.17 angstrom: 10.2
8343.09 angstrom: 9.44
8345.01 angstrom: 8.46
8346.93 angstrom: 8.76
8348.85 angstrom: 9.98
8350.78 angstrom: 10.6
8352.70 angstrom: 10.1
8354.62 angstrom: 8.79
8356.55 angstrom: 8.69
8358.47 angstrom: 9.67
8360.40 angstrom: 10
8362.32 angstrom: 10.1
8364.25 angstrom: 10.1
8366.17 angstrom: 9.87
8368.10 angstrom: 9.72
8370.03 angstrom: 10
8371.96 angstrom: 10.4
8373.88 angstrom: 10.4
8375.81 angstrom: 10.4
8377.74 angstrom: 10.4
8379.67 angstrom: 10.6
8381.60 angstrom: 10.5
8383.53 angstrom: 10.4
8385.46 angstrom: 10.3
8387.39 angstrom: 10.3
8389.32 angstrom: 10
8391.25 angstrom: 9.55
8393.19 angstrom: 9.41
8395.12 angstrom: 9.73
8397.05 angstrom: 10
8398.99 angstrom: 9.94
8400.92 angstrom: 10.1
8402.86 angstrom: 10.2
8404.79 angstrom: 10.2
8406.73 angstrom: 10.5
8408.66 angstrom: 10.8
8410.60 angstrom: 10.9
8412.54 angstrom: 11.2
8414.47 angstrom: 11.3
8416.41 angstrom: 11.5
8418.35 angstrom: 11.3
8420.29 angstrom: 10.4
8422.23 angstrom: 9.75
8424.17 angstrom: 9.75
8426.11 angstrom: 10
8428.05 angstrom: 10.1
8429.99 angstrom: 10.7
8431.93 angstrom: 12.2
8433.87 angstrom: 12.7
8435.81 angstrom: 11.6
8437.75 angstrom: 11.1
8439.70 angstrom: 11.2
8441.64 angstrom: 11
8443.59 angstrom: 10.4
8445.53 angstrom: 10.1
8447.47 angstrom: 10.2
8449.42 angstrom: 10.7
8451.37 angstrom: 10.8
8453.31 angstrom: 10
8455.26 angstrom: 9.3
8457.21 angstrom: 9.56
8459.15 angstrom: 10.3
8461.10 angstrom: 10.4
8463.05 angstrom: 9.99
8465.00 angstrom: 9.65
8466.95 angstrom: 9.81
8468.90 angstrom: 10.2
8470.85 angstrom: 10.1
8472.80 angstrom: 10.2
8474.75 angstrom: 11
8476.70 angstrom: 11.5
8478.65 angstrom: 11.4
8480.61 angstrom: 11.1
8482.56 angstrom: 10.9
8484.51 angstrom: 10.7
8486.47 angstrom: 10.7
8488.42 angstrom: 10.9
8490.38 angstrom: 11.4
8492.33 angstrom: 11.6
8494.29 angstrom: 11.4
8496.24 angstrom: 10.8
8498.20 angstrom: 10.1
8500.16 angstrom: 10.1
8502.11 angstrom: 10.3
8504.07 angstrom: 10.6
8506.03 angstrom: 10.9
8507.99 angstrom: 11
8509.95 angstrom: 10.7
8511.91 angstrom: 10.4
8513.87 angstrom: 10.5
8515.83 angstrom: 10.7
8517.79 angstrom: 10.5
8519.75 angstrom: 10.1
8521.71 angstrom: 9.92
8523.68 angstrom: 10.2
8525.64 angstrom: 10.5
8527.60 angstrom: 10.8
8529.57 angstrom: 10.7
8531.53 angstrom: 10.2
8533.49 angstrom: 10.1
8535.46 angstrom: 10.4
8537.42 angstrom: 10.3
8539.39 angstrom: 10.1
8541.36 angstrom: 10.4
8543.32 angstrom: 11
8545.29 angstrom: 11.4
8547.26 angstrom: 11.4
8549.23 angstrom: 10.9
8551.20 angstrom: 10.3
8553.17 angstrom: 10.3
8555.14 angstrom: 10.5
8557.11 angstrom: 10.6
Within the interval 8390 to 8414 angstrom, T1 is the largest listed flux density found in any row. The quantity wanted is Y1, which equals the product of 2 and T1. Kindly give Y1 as 22.4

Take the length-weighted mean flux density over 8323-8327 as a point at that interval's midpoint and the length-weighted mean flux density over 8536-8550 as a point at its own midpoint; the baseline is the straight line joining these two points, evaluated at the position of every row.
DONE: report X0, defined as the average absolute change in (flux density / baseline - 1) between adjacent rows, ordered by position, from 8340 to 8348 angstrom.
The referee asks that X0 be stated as 0.062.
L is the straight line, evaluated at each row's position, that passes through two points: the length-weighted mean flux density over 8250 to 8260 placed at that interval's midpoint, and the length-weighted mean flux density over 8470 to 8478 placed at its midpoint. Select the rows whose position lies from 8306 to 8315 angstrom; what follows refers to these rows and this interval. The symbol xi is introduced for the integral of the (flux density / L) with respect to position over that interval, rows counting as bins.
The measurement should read 8.6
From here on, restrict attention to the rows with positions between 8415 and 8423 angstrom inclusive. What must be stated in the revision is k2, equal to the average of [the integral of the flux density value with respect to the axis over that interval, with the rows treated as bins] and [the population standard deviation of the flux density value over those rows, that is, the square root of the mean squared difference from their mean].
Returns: 43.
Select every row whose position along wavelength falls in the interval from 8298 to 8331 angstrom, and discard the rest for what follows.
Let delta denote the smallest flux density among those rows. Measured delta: 9.74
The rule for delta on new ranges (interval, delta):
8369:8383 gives 10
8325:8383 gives 8.46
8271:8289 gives 10.3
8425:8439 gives 10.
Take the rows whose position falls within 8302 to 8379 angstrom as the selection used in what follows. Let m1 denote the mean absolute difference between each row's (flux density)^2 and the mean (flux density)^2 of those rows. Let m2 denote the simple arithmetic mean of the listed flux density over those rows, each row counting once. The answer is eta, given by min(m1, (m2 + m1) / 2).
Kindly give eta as 12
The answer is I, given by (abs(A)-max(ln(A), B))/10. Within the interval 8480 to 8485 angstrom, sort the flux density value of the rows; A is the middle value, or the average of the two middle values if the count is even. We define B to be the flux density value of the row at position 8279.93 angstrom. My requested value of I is 0.04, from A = 10.9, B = 10.5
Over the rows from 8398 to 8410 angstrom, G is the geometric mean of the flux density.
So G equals 10.3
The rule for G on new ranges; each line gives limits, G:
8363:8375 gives 10.1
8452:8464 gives 9.9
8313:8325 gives 11.4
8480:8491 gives 10.9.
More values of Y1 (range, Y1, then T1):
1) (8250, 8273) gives 23.0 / 11.5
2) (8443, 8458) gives 21.6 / 10.8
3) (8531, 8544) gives 22.0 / 11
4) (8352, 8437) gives 25.4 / 12.7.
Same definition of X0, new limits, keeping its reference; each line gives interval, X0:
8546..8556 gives 0.030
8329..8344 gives 0.022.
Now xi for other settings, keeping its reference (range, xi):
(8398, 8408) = 9.3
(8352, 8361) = 7.6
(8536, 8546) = 10.1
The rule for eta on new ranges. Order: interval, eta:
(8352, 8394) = 7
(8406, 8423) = 9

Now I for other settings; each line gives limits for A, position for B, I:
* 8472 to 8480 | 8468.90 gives 0.10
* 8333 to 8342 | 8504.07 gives -0.01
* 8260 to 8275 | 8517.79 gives 0.02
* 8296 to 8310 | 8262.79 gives 0.09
